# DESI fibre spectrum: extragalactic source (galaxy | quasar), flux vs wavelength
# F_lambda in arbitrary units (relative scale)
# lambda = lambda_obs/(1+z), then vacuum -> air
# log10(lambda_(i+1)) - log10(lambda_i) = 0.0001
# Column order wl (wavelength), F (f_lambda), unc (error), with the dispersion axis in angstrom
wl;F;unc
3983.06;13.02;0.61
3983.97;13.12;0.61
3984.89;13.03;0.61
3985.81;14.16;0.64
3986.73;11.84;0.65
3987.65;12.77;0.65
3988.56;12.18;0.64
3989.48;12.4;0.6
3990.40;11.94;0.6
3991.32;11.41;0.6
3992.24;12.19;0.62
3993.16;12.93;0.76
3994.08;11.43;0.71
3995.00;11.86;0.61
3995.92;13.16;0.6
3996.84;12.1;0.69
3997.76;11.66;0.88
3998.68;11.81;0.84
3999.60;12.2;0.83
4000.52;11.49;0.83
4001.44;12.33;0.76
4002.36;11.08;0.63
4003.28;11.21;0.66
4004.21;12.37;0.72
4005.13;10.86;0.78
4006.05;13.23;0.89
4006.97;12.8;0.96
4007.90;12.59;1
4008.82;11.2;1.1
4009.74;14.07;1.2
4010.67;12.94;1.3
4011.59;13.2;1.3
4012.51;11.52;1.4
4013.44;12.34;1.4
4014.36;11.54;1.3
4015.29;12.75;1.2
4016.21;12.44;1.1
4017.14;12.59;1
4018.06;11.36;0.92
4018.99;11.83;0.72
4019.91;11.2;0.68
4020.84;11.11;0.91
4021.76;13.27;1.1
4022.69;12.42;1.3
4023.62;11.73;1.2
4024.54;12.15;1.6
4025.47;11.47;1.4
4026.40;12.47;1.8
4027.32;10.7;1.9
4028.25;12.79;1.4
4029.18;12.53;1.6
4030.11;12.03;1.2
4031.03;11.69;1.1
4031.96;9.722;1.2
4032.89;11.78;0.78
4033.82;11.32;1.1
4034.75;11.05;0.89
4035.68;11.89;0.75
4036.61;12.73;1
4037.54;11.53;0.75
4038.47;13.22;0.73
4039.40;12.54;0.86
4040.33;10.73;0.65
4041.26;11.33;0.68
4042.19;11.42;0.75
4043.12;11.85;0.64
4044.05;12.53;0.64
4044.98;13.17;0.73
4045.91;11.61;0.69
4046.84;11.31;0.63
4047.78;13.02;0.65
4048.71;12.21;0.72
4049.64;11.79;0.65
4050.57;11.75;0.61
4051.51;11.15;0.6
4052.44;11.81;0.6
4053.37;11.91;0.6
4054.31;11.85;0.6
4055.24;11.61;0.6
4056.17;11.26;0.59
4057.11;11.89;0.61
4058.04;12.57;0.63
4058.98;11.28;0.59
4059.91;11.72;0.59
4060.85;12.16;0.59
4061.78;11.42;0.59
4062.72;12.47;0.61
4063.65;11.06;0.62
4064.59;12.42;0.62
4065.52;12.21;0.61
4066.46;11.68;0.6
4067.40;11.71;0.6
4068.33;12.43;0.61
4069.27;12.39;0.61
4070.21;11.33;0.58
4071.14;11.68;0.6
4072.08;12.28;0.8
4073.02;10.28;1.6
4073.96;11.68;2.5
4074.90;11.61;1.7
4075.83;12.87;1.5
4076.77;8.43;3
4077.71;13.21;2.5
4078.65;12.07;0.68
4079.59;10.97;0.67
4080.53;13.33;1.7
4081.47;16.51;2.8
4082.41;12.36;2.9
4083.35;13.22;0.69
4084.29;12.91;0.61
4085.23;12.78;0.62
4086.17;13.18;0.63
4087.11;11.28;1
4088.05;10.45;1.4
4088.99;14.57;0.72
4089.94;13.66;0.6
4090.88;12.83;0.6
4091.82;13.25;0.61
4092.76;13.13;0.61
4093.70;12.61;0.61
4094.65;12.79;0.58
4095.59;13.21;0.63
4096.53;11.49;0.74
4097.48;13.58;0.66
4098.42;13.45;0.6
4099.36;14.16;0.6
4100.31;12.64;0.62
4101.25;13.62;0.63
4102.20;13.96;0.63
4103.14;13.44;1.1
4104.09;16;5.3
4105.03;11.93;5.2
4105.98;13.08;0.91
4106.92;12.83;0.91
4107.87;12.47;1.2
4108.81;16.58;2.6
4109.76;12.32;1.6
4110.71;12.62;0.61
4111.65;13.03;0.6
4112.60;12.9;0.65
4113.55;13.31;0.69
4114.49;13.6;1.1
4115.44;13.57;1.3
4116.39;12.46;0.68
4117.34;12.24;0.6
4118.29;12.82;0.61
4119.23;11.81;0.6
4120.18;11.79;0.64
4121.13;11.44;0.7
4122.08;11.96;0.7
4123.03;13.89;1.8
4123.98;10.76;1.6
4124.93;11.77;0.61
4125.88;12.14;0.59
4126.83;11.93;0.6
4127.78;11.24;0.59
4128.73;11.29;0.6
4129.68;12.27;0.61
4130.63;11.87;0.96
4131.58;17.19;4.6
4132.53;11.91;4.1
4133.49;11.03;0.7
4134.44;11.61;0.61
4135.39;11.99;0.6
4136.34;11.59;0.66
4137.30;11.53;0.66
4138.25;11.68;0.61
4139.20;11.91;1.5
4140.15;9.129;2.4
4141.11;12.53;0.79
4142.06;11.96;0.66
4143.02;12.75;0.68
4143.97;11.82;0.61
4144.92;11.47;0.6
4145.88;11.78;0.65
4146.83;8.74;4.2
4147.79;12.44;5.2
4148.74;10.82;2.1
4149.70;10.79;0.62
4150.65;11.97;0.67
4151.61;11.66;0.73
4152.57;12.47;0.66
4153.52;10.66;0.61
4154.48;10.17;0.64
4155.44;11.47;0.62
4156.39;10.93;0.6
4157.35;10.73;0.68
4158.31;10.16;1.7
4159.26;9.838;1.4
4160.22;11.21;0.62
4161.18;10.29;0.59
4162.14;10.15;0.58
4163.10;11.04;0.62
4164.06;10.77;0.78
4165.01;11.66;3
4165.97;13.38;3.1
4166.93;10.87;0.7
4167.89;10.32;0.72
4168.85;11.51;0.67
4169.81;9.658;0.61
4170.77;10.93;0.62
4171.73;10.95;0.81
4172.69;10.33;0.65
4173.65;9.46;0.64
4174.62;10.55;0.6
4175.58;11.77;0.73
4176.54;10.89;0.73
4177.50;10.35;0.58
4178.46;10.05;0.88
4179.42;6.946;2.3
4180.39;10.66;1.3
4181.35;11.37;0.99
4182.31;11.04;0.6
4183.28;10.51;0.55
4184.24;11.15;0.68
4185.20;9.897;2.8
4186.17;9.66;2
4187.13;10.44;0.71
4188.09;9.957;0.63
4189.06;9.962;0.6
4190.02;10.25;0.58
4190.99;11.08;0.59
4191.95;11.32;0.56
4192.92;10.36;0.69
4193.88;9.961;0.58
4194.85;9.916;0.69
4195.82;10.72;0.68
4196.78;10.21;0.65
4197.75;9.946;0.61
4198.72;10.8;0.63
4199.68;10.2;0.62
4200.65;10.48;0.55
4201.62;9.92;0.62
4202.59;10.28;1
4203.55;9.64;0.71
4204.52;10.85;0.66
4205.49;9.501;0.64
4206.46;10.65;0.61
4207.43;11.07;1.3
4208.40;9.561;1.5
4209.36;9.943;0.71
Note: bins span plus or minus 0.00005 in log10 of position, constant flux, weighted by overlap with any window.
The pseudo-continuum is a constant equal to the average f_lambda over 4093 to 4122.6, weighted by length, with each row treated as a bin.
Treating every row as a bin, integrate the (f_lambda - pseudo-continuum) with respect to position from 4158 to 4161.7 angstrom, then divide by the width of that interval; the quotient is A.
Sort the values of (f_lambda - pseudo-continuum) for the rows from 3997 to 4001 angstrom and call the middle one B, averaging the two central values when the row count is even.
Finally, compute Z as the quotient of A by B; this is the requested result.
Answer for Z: 2.05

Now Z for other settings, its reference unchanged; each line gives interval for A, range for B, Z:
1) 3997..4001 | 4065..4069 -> 1.14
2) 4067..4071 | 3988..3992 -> 1.12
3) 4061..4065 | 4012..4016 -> 1.07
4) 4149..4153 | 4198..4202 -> 0.51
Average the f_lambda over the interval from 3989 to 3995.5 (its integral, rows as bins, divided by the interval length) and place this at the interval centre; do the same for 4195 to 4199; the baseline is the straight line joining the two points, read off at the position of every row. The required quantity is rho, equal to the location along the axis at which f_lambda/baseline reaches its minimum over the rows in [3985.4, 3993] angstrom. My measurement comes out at 3991.32 angstrom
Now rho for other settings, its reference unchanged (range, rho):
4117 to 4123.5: 4121.13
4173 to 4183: 4179.42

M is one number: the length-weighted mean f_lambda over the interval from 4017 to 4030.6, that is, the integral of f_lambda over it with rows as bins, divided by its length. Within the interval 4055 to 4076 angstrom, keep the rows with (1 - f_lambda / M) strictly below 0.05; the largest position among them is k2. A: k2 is 4075.83 angstrom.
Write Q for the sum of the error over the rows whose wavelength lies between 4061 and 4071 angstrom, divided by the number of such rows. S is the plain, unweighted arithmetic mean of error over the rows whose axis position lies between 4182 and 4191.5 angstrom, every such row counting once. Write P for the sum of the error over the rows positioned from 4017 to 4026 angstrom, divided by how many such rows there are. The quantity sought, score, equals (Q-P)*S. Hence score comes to -0.5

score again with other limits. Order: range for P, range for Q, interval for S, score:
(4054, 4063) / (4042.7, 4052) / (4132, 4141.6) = 0.1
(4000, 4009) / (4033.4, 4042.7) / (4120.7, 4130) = 0.0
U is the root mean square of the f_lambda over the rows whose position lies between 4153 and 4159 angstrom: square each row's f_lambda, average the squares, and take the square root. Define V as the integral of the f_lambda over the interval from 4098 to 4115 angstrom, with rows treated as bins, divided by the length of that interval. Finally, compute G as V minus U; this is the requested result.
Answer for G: 2.7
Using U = 10.70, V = 13.4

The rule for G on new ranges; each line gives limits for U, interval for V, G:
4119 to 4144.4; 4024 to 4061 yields -0.2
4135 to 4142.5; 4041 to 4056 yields 0.3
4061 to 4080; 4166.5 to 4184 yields -1.3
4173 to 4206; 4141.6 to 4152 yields 1.1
